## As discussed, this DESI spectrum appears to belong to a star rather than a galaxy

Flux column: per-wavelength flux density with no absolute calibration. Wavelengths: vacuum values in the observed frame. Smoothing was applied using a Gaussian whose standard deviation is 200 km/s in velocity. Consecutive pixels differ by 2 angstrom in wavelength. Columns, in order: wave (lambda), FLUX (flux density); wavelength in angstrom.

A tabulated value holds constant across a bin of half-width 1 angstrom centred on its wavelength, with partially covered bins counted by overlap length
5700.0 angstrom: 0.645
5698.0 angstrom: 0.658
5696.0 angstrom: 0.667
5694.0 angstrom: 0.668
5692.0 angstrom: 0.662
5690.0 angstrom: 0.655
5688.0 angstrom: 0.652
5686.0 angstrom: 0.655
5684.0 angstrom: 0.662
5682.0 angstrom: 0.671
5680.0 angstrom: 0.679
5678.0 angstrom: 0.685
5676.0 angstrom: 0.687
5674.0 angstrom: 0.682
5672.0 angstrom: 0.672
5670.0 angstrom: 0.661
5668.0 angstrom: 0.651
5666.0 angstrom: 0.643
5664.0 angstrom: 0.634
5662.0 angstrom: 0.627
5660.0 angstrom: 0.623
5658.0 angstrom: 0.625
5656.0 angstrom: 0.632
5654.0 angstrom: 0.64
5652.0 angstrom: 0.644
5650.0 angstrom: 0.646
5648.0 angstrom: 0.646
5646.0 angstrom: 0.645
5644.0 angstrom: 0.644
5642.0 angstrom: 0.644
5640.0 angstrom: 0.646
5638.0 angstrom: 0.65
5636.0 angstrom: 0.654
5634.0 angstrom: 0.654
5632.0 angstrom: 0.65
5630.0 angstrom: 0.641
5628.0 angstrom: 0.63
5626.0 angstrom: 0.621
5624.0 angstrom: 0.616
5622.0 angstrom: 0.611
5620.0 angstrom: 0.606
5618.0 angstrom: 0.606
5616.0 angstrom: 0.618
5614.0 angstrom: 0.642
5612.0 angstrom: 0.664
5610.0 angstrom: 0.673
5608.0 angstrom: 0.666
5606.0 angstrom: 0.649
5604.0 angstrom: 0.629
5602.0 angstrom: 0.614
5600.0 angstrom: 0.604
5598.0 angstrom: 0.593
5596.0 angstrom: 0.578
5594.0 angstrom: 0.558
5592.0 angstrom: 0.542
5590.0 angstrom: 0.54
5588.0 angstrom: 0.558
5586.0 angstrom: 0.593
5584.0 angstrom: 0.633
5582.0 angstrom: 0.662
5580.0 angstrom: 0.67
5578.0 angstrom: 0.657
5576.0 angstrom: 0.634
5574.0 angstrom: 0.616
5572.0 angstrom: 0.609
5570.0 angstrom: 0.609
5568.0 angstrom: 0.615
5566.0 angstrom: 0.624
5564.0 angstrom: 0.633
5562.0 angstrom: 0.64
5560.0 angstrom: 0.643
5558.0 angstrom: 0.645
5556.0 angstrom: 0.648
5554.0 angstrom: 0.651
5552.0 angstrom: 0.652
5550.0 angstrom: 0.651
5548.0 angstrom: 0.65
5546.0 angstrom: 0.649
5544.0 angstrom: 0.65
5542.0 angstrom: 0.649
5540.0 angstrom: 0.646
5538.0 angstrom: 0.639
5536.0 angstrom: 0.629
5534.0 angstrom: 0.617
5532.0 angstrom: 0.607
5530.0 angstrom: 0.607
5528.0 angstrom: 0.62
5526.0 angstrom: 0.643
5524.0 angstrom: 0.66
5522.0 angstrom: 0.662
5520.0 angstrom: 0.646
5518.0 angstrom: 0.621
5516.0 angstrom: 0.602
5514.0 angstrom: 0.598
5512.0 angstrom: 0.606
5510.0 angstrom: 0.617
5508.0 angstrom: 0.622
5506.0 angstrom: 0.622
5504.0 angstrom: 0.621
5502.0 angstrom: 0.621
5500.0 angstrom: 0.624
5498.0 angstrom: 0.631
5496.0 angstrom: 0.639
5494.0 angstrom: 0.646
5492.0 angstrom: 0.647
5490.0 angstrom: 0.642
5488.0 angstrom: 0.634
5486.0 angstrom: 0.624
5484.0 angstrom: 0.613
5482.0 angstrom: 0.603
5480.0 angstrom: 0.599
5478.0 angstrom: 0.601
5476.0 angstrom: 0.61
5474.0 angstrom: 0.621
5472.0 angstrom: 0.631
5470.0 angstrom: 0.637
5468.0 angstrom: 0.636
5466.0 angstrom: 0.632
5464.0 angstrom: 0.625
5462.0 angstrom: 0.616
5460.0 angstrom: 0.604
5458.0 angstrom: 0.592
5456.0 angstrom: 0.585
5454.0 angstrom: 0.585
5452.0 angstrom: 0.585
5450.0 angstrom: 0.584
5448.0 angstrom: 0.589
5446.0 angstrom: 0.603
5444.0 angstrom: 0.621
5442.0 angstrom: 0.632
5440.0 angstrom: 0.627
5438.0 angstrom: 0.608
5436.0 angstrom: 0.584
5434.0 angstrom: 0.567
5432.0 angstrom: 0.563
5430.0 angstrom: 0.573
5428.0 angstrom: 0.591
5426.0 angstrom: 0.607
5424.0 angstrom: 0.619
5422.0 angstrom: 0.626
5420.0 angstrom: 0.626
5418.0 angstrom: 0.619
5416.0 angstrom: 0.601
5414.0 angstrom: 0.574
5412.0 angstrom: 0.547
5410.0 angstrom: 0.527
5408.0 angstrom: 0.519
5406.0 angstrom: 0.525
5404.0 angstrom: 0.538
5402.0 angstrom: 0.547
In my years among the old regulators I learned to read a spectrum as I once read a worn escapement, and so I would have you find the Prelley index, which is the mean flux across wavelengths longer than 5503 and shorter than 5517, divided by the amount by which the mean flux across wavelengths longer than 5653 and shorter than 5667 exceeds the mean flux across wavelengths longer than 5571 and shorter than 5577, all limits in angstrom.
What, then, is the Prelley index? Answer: 50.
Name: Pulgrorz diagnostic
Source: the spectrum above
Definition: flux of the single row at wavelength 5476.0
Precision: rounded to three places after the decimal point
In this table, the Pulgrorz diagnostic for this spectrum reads 0.610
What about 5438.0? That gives 0.608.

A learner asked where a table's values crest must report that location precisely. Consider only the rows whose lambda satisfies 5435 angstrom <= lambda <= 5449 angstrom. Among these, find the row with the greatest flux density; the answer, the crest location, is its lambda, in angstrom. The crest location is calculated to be 5442.0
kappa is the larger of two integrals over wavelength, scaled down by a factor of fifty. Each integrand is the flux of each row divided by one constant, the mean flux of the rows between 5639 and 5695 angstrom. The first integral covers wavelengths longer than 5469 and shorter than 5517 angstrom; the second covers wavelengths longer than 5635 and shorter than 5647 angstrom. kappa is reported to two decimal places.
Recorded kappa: 0.91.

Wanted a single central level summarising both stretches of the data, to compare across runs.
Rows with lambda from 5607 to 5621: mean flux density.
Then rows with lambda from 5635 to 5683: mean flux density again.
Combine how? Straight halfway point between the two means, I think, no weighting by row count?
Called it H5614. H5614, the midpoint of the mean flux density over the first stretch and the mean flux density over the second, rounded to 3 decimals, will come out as 0.645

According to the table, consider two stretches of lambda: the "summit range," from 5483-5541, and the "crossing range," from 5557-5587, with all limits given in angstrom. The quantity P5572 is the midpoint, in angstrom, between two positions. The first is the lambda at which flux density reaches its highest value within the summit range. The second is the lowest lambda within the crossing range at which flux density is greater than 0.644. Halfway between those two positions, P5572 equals 5540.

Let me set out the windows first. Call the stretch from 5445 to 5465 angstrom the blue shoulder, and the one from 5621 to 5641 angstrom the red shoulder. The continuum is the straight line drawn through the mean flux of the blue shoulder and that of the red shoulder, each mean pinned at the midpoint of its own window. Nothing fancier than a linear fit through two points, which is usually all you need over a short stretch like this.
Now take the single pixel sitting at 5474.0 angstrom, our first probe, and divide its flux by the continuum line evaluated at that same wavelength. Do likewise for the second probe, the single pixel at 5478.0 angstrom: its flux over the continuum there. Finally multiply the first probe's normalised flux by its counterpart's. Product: 1.03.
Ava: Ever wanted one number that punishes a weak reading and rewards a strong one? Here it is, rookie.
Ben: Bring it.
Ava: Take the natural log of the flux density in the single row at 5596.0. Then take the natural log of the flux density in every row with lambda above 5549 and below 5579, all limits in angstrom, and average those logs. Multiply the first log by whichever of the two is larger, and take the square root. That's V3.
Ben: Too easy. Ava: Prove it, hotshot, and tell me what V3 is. 0.499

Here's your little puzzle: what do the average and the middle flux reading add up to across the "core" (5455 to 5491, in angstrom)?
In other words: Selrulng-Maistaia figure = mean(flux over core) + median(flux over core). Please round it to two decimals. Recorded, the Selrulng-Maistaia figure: 1.24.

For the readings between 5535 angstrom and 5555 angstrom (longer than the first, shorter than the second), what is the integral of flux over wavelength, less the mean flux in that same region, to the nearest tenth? 12.3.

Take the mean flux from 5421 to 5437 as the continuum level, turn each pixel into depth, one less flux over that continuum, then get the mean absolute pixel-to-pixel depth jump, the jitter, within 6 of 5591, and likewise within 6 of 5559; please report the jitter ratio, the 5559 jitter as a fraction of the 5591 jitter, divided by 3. 0.07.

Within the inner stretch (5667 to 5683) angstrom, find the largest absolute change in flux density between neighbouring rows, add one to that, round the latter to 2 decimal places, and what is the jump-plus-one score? 1.01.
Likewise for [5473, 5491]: 1.01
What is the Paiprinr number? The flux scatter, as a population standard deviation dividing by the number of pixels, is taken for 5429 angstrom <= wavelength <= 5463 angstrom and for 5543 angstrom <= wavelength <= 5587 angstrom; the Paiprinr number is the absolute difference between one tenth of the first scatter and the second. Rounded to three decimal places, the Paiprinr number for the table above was 0.017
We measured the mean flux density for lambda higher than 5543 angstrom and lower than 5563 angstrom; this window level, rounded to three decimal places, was 0.648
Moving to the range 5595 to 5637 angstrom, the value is 0.629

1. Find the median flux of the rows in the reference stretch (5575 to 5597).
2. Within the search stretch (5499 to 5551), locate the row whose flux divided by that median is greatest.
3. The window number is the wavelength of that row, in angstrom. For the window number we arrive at 5522.0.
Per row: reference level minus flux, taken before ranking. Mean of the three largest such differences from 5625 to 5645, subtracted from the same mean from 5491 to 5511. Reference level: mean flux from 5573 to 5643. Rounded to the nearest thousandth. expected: 0.011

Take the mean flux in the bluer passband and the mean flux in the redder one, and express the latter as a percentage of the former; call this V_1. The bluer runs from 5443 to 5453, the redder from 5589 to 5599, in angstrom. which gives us 94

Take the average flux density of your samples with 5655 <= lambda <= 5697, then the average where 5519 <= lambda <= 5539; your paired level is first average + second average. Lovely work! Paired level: 1.29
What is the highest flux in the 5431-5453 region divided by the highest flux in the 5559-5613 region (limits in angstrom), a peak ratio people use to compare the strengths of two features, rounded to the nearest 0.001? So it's 0.939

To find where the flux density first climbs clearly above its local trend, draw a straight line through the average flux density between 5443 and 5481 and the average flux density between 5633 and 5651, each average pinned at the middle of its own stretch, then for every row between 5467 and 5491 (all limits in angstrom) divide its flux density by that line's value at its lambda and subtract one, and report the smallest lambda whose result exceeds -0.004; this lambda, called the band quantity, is 5468.0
